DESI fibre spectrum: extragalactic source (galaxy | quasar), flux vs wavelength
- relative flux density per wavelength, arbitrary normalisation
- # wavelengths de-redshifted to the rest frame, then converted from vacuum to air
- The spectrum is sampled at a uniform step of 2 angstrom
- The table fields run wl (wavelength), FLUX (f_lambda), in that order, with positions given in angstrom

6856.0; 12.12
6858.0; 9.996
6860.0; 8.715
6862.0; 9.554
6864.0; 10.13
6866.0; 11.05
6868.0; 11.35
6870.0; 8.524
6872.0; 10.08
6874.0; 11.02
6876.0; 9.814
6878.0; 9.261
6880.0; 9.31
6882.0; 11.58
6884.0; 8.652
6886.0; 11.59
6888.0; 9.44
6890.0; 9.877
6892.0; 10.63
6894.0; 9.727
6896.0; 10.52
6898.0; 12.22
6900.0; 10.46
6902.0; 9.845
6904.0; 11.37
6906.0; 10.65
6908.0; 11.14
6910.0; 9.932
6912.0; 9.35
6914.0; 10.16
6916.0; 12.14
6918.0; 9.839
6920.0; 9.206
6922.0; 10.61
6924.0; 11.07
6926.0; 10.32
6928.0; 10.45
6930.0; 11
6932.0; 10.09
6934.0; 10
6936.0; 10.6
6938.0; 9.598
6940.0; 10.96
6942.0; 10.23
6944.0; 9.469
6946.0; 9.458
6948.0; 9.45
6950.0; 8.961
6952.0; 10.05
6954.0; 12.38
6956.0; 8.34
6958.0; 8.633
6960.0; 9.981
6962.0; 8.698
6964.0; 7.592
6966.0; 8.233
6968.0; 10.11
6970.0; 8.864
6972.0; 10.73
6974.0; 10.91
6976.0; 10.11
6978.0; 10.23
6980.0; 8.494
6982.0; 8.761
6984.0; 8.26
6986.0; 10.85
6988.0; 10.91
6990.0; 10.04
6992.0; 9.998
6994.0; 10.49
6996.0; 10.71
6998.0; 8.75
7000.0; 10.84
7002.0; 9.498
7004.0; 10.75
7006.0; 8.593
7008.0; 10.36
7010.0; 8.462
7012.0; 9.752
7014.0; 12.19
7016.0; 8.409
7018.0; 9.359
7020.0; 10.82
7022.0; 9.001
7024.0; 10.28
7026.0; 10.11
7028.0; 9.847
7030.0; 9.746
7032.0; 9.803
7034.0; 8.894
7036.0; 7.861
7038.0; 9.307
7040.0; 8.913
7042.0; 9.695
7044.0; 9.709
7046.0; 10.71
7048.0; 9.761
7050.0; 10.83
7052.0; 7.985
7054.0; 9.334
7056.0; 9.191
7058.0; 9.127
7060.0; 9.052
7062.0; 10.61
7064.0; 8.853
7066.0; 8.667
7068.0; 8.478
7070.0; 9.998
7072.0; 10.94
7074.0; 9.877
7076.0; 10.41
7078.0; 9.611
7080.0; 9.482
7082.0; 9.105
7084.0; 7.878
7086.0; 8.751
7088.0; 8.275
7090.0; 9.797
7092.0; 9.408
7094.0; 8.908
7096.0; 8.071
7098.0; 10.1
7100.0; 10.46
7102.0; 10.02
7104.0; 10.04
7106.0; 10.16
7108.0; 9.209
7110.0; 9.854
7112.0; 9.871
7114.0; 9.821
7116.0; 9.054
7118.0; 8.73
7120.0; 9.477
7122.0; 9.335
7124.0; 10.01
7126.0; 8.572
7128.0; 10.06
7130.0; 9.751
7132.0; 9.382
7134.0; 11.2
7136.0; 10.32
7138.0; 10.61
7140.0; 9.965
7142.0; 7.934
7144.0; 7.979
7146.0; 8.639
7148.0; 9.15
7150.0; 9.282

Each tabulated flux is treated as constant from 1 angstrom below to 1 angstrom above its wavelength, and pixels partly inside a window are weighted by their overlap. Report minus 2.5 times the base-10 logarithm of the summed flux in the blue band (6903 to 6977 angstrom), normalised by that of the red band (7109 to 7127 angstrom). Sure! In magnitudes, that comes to -1.6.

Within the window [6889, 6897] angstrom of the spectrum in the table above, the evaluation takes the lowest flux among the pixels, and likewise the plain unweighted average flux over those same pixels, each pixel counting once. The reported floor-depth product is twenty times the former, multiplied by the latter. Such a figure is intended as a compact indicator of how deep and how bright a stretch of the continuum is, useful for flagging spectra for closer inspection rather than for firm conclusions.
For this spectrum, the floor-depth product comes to 1982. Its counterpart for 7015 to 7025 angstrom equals 1610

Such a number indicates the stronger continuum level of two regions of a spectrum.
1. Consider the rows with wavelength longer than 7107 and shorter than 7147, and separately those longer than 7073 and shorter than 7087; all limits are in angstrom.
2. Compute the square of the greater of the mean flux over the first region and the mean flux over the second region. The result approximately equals 90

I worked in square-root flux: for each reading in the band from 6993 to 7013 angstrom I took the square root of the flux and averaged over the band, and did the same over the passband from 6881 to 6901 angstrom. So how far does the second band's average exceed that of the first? 0.10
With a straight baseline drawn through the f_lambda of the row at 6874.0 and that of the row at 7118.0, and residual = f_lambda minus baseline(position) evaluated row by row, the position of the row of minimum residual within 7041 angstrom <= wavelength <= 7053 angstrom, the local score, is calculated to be 7052.0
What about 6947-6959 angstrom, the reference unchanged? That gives 6956.0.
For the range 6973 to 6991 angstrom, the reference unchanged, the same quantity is 6984.0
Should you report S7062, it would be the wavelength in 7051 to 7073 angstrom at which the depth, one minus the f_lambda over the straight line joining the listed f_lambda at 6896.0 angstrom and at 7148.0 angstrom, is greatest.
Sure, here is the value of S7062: 7052.0 angstrom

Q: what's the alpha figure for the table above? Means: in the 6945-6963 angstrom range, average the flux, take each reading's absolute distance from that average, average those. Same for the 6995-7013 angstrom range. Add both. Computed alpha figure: 1.65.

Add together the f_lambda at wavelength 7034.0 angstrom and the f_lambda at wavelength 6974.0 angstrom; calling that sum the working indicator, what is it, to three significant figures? 19.8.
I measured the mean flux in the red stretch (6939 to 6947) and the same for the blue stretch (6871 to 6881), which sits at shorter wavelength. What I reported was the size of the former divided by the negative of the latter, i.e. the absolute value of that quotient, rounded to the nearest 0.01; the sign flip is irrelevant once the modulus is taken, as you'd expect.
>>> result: 1.01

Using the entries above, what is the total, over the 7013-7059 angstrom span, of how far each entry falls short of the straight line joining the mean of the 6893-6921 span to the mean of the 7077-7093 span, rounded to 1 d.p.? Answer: -3.9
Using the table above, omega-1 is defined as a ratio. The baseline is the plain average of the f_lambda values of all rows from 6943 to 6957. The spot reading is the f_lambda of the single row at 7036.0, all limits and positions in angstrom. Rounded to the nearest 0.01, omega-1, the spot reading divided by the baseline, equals 0.81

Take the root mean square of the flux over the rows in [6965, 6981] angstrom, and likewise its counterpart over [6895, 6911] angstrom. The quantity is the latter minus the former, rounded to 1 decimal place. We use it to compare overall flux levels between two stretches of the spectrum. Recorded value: 1.0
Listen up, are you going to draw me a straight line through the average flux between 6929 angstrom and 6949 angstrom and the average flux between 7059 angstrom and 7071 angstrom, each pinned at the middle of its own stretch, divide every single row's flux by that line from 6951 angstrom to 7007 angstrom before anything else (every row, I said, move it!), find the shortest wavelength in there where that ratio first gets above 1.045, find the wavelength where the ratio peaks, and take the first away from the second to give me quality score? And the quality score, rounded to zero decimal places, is 0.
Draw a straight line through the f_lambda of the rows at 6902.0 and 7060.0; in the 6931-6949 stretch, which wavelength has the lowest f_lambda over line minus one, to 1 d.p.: 6946.0 angstrom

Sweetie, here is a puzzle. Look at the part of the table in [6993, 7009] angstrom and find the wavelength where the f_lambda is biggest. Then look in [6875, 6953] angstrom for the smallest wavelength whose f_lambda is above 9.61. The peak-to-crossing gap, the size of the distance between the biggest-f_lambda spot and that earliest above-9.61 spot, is 124 angstrom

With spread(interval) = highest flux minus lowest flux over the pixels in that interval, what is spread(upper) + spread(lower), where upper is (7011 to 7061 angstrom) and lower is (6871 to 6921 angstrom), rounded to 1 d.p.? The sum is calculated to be 7.9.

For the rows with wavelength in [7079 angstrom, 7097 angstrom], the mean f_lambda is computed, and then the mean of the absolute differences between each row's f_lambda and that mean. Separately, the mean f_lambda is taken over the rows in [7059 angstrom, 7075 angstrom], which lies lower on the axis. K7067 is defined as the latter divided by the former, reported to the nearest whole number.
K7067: 18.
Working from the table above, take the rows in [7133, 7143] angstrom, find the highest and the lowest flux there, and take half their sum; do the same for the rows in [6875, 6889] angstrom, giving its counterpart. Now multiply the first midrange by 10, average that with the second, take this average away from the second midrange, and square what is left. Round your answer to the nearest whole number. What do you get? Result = 1830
